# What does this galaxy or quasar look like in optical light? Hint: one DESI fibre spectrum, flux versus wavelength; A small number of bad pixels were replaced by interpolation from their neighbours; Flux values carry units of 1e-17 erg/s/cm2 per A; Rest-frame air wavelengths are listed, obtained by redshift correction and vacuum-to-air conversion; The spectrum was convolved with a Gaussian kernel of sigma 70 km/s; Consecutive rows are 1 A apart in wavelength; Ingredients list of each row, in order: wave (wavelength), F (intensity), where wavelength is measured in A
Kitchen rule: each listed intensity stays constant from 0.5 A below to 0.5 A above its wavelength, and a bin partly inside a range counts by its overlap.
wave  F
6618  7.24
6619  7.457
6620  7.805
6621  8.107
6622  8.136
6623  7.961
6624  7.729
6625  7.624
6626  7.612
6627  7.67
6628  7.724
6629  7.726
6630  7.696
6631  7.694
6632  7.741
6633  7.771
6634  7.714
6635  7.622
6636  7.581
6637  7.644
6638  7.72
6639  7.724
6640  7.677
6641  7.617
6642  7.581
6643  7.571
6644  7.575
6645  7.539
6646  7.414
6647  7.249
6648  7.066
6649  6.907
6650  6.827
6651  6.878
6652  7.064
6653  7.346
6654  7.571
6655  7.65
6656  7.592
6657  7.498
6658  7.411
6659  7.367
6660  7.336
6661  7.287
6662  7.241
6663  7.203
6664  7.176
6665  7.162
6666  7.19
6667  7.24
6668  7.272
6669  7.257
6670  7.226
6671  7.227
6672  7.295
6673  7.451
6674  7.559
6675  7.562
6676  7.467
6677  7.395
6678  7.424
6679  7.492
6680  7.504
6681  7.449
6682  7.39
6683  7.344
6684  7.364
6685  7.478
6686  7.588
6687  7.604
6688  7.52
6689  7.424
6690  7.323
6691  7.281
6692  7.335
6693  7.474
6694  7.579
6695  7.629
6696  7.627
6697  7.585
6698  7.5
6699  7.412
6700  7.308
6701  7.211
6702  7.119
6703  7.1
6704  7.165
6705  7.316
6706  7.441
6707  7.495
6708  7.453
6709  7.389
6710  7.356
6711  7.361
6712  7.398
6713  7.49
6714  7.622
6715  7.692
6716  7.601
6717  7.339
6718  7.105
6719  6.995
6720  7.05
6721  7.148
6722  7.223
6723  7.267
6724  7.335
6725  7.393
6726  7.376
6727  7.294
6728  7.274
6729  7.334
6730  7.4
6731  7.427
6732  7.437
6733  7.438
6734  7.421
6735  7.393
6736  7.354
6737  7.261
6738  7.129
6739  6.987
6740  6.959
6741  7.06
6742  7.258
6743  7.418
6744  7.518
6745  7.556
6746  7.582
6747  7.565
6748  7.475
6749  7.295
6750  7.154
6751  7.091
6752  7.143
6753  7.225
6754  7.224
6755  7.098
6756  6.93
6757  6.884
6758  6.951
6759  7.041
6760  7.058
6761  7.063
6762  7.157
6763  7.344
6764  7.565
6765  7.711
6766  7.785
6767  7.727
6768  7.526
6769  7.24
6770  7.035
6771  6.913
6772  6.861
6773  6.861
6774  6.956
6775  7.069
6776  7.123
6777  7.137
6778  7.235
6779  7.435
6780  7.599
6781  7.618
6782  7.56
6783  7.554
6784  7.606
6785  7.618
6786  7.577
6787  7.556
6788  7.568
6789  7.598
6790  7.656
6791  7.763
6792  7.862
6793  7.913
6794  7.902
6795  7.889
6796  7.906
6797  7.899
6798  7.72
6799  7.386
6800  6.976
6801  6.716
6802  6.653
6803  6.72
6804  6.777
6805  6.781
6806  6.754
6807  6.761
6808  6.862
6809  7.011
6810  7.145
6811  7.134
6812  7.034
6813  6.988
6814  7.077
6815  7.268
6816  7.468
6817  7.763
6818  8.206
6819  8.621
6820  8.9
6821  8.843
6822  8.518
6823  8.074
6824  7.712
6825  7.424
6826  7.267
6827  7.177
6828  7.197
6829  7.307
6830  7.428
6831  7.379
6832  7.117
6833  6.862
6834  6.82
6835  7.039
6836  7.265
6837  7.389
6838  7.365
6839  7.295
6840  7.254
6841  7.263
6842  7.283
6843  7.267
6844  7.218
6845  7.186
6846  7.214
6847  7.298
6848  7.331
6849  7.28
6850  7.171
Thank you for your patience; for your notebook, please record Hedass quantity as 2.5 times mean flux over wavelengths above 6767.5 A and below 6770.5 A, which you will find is 18.17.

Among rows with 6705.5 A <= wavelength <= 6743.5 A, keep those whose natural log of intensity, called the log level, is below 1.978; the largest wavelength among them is 6741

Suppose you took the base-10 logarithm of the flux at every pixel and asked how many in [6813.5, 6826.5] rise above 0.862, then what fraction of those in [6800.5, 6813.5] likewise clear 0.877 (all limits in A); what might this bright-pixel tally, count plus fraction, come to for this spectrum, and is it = 10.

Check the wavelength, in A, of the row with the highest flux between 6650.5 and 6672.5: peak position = 6655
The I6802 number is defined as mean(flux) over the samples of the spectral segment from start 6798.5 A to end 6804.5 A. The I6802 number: 6.9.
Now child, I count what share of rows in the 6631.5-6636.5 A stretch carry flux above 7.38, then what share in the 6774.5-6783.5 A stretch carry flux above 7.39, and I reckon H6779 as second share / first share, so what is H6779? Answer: 0.56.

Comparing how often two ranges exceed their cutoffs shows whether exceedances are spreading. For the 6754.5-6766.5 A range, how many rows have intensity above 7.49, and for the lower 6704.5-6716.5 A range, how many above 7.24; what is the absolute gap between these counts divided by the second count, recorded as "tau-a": 0.750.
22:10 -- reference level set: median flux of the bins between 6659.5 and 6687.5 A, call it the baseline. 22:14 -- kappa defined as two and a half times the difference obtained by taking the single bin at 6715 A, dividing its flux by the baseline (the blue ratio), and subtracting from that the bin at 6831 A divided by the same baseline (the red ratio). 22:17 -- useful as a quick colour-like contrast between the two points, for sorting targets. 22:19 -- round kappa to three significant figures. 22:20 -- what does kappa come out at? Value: 0.106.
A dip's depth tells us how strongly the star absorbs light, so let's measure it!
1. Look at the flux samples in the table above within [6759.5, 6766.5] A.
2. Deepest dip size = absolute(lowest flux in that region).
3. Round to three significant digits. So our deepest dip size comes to 7.06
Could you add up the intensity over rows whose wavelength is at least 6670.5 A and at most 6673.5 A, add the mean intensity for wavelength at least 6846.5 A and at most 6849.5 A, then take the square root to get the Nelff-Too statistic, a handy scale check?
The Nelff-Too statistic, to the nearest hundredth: 5.41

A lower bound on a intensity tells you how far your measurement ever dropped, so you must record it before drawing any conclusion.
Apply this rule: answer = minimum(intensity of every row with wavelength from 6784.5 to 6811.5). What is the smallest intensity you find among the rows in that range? 6.653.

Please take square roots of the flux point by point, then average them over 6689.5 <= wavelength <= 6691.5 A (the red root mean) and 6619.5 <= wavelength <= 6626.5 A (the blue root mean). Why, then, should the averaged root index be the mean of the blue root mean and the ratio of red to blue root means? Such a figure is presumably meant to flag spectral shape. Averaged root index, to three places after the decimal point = 1.883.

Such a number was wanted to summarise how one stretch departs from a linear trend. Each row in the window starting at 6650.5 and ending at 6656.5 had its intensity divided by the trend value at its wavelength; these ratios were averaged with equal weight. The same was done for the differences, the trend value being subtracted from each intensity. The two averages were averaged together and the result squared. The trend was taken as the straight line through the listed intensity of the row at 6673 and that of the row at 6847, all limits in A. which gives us 0.188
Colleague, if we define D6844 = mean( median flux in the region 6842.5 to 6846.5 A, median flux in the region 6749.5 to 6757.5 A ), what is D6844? 7.2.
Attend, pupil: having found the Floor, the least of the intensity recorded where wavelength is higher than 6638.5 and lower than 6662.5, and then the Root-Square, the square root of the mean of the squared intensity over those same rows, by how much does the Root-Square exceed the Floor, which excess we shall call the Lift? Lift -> 0.55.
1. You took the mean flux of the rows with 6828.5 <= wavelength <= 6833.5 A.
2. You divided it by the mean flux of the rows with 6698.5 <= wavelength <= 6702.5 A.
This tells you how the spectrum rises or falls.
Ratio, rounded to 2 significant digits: 0.99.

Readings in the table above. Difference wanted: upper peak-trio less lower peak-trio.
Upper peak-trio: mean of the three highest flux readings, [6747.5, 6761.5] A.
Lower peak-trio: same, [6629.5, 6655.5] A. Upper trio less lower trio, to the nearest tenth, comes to -0.4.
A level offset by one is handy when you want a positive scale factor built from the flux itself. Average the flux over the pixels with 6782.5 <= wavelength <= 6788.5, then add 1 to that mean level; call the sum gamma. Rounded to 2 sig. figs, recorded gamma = 8.6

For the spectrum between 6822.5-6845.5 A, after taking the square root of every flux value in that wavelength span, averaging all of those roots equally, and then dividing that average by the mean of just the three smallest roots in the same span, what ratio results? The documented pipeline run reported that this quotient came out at 1.027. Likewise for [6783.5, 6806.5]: 1.053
